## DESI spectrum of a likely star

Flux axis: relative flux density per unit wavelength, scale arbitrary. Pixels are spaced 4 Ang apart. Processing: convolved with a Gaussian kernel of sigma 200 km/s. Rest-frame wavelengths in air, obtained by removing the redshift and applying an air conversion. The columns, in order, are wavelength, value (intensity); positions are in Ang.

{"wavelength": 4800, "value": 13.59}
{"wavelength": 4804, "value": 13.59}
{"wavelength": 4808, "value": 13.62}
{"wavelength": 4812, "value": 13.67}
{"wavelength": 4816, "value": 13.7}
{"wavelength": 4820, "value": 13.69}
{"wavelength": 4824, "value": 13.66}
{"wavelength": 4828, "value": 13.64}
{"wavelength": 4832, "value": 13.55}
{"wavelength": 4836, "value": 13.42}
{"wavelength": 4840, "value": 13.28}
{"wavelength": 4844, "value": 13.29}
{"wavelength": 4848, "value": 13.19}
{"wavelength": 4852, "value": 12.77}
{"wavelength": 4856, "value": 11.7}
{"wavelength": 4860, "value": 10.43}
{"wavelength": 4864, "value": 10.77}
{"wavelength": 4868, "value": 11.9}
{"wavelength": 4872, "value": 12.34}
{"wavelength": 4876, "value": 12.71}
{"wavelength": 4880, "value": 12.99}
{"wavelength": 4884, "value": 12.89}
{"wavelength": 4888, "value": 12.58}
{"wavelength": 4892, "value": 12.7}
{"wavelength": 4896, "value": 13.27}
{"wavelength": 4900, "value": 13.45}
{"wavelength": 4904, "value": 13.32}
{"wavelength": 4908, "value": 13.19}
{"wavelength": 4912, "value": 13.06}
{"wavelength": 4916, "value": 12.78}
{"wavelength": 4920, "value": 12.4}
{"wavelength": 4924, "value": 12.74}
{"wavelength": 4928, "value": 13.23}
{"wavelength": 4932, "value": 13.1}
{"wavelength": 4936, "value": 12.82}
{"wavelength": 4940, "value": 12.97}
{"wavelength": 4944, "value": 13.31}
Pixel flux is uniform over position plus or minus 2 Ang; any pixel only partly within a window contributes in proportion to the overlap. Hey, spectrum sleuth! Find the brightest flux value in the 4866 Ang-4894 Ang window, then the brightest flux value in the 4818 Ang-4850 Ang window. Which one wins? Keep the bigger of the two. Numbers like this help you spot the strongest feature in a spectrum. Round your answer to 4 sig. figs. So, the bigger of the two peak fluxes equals 13.69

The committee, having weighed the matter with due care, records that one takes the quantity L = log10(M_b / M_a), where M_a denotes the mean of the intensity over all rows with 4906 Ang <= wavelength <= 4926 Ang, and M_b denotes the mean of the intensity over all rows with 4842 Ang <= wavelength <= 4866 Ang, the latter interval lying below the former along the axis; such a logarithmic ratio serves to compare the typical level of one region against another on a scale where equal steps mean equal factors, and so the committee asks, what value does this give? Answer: -0.028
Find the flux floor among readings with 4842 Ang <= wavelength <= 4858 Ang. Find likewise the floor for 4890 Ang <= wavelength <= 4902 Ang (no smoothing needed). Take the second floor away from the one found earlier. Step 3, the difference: -1.0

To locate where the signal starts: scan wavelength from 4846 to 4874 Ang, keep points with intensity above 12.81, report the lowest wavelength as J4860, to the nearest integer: 4848 Ang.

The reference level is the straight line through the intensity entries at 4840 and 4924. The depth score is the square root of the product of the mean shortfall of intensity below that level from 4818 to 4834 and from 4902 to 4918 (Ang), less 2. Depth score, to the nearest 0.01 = -1.74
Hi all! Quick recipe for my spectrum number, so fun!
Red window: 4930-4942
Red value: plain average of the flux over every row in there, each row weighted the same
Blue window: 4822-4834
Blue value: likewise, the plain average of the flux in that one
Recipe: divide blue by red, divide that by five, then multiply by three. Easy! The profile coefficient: 0.63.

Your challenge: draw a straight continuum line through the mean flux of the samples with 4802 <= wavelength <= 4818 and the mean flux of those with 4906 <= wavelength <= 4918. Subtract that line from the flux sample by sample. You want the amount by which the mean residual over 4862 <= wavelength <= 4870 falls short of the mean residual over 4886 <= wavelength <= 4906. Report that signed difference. 1.9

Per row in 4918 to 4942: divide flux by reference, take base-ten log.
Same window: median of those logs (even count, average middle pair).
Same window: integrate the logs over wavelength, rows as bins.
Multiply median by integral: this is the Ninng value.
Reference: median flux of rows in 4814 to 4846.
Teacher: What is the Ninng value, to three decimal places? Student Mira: 0.013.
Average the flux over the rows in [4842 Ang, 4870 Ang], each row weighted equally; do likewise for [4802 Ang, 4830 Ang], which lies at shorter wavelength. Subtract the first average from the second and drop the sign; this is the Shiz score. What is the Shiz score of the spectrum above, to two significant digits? 1.6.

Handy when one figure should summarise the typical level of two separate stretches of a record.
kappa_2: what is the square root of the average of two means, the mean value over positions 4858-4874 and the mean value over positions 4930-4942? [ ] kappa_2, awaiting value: 3.49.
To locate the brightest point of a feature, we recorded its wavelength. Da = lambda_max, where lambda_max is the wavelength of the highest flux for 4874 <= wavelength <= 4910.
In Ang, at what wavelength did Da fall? 4900 Ang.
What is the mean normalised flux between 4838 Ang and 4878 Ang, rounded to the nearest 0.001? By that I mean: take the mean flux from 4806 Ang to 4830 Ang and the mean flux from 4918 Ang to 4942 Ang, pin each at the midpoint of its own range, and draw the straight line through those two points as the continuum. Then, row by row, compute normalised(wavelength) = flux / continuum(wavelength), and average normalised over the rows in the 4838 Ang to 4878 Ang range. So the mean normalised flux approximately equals 0.914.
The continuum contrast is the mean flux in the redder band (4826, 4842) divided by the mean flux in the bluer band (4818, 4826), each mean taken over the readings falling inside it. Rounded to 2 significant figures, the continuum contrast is 0.99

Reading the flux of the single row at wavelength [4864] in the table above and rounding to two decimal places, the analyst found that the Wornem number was 10.77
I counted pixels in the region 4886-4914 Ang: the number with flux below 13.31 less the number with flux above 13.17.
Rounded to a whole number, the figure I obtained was 1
